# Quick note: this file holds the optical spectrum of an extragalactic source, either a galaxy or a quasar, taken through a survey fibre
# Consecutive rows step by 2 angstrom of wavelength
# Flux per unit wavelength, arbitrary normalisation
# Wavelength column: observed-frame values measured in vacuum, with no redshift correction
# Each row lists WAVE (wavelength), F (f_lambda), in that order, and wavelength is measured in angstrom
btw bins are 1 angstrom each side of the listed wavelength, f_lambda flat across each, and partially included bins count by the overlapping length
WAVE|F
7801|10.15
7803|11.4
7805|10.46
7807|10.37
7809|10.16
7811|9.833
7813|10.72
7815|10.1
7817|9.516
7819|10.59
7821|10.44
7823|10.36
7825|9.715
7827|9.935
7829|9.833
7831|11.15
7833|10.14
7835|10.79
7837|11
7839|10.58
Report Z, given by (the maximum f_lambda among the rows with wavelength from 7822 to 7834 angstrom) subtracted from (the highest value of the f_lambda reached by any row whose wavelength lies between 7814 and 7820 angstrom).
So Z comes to -0.6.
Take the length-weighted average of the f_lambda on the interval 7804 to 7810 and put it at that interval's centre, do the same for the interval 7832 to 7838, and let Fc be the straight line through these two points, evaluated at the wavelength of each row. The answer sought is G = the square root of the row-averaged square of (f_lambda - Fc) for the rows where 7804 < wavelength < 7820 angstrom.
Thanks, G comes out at 0.42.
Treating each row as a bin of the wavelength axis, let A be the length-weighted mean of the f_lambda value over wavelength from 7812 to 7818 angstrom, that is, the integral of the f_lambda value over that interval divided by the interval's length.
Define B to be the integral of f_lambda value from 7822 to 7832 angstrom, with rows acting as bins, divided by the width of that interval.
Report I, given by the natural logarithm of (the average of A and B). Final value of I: 2.32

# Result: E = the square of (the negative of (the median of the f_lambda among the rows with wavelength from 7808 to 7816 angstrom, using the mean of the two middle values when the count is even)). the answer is 103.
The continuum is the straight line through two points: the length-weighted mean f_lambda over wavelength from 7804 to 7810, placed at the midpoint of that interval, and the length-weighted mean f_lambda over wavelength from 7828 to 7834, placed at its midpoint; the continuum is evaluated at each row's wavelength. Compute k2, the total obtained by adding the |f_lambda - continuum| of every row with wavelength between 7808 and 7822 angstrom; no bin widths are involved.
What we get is 2.5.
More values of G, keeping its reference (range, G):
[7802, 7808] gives 0.65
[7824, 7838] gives 0.57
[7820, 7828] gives 0.52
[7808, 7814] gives 0.38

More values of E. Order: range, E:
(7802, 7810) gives 108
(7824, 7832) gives 98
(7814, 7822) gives 105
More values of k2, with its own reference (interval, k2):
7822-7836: 3.0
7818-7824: 0.3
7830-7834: 1.0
